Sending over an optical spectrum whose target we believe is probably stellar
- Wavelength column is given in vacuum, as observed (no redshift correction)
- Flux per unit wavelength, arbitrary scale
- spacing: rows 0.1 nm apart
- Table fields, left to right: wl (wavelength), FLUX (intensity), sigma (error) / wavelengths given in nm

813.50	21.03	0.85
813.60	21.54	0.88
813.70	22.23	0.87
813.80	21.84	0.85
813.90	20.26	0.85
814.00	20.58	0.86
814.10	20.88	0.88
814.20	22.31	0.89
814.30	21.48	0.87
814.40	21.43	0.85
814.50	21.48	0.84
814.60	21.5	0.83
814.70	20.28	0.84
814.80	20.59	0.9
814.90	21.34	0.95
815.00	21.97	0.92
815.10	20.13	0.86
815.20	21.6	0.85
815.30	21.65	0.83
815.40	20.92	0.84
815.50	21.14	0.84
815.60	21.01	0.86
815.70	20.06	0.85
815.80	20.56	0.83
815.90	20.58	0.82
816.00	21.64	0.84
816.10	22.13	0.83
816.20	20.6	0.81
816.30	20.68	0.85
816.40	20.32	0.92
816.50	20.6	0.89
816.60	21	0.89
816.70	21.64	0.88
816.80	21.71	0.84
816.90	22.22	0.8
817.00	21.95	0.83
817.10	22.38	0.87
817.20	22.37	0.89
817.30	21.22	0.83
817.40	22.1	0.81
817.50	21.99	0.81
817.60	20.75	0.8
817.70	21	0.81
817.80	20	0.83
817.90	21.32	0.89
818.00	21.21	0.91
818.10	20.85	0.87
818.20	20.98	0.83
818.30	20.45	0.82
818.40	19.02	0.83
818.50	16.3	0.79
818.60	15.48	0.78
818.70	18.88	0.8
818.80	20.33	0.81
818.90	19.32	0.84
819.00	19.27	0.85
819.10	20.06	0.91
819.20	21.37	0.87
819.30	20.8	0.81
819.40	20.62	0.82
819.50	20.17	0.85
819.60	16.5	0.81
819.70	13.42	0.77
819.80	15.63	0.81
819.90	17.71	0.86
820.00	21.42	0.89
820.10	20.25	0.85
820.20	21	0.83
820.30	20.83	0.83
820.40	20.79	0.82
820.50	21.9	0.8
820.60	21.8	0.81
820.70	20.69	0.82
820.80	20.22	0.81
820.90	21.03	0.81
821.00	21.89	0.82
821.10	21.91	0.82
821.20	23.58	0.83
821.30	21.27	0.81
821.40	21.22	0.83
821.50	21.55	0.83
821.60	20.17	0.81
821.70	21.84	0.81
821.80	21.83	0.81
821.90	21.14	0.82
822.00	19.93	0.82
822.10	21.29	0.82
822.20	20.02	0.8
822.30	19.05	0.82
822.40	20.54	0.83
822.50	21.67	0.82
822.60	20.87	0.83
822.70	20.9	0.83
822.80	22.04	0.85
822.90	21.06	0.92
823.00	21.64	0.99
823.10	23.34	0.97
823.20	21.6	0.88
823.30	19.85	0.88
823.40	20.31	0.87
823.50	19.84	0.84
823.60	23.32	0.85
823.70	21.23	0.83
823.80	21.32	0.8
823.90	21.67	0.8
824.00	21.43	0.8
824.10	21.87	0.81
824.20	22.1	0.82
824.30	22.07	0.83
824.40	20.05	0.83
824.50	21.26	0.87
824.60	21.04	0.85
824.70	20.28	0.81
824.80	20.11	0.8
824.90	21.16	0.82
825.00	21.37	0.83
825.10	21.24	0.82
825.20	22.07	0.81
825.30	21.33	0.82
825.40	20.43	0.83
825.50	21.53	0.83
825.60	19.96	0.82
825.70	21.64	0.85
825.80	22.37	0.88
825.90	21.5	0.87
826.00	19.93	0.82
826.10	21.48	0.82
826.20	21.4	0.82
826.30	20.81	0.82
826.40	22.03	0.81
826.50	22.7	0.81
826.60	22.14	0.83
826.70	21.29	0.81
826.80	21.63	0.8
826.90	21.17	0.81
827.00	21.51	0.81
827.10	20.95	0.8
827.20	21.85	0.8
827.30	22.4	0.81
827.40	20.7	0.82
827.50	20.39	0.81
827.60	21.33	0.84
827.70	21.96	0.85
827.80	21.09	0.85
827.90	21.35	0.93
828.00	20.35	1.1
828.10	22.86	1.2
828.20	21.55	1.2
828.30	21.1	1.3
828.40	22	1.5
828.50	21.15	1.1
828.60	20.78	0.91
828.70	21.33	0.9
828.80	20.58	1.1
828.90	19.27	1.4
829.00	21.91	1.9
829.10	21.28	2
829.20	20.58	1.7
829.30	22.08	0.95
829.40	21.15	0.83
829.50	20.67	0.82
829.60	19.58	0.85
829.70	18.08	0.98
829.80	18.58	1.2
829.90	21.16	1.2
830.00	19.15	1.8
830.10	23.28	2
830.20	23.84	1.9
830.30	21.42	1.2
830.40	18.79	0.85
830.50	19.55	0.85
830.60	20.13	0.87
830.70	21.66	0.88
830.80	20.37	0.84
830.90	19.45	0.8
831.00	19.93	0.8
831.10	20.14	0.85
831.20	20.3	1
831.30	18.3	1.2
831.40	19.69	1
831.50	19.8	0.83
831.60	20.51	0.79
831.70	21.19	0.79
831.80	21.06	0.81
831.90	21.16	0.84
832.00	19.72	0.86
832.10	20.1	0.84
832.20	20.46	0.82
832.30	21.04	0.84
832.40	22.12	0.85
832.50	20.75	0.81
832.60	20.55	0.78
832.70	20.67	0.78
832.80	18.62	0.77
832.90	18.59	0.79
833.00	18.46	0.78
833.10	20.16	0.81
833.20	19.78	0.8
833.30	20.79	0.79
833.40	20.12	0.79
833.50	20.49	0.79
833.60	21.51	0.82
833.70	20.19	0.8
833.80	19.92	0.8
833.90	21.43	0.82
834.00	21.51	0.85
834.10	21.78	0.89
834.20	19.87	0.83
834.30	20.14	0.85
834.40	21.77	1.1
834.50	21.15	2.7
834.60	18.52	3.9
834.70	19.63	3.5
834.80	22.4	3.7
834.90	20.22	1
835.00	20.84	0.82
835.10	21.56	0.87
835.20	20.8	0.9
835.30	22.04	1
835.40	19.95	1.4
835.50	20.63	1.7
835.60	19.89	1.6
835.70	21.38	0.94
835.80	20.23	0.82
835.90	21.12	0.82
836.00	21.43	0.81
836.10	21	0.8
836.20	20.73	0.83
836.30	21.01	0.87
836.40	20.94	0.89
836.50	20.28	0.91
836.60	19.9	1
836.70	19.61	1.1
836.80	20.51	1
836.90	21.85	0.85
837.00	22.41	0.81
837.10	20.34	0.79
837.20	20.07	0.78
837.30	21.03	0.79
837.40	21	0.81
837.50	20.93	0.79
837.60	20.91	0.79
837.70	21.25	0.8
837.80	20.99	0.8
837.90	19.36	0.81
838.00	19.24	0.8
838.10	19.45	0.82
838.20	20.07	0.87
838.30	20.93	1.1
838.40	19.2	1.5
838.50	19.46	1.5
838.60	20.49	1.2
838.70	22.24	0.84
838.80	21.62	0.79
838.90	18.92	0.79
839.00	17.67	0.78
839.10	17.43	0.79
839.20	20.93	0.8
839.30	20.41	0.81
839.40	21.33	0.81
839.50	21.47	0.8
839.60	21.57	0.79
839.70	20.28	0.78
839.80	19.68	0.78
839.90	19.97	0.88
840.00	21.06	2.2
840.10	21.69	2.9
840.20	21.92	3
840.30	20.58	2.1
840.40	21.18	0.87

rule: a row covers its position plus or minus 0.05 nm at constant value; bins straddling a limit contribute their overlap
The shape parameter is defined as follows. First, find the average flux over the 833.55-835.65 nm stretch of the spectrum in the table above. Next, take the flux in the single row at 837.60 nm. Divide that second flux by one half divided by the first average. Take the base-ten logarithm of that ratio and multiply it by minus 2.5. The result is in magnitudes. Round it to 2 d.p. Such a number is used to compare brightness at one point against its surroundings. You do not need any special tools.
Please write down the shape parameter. -7.35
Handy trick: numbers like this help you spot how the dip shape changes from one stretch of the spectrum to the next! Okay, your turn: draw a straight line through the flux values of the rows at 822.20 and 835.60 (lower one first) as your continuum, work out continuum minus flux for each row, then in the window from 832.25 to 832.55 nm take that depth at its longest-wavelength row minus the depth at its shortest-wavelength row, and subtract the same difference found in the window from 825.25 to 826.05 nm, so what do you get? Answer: -1.1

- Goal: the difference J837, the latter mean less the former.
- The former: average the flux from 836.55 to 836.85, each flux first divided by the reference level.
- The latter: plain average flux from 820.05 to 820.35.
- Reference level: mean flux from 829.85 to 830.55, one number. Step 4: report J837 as 19.7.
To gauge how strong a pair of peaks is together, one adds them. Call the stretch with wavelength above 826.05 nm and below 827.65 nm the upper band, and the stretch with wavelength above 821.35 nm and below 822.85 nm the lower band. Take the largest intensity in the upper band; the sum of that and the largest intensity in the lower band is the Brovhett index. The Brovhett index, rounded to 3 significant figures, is 44.7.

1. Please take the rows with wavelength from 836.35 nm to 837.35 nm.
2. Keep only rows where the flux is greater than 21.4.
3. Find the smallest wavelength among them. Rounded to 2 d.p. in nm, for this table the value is 836.90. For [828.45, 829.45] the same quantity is 829.00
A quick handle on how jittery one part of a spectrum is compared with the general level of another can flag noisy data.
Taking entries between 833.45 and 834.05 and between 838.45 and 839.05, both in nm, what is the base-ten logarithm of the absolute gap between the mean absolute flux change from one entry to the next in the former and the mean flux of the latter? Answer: 1.28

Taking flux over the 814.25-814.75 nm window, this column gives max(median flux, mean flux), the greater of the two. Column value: 21.5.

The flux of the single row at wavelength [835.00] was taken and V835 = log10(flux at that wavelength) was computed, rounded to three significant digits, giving 1.32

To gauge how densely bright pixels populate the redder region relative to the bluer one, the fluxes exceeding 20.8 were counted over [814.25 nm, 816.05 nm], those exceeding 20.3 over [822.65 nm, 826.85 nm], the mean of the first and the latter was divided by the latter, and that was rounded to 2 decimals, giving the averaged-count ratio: 0.67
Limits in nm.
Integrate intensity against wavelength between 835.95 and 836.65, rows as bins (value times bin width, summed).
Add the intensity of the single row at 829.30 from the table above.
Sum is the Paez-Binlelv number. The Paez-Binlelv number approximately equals 36.6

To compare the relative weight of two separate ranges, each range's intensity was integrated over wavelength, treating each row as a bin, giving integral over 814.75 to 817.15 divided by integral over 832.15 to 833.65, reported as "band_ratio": 1.7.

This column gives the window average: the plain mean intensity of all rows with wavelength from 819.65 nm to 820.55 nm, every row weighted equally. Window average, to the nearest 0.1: 19.2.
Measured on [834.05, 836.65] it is 20.7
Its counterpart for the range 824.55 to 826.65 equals 21.3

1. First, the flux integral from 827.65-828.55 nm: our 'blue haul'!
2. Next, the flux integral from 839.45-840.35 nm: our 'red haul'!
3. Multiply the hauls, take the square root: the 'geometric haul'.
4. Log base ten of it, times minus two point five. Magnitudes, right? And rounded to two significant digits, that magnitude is -3.2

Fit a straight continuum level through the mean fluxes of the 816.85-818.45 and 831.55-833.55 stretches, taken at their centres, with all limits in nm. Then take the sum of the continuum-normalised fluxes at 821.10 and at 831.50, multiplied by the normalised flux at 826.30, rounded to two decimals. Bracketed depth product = 2.02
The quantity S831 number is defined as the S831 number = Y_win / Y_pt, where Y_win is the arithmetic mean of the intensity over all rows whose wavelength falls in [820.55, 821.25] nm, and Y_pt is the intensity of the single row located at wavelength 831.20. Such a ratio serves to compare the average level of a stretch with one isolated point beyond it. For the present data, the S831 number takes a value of 1.06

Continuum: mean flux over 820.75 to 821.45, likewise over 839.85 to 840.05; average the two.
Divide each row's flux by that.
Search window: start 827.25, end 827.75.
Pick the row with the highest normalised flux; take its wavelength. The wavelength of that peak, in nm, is 827.30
